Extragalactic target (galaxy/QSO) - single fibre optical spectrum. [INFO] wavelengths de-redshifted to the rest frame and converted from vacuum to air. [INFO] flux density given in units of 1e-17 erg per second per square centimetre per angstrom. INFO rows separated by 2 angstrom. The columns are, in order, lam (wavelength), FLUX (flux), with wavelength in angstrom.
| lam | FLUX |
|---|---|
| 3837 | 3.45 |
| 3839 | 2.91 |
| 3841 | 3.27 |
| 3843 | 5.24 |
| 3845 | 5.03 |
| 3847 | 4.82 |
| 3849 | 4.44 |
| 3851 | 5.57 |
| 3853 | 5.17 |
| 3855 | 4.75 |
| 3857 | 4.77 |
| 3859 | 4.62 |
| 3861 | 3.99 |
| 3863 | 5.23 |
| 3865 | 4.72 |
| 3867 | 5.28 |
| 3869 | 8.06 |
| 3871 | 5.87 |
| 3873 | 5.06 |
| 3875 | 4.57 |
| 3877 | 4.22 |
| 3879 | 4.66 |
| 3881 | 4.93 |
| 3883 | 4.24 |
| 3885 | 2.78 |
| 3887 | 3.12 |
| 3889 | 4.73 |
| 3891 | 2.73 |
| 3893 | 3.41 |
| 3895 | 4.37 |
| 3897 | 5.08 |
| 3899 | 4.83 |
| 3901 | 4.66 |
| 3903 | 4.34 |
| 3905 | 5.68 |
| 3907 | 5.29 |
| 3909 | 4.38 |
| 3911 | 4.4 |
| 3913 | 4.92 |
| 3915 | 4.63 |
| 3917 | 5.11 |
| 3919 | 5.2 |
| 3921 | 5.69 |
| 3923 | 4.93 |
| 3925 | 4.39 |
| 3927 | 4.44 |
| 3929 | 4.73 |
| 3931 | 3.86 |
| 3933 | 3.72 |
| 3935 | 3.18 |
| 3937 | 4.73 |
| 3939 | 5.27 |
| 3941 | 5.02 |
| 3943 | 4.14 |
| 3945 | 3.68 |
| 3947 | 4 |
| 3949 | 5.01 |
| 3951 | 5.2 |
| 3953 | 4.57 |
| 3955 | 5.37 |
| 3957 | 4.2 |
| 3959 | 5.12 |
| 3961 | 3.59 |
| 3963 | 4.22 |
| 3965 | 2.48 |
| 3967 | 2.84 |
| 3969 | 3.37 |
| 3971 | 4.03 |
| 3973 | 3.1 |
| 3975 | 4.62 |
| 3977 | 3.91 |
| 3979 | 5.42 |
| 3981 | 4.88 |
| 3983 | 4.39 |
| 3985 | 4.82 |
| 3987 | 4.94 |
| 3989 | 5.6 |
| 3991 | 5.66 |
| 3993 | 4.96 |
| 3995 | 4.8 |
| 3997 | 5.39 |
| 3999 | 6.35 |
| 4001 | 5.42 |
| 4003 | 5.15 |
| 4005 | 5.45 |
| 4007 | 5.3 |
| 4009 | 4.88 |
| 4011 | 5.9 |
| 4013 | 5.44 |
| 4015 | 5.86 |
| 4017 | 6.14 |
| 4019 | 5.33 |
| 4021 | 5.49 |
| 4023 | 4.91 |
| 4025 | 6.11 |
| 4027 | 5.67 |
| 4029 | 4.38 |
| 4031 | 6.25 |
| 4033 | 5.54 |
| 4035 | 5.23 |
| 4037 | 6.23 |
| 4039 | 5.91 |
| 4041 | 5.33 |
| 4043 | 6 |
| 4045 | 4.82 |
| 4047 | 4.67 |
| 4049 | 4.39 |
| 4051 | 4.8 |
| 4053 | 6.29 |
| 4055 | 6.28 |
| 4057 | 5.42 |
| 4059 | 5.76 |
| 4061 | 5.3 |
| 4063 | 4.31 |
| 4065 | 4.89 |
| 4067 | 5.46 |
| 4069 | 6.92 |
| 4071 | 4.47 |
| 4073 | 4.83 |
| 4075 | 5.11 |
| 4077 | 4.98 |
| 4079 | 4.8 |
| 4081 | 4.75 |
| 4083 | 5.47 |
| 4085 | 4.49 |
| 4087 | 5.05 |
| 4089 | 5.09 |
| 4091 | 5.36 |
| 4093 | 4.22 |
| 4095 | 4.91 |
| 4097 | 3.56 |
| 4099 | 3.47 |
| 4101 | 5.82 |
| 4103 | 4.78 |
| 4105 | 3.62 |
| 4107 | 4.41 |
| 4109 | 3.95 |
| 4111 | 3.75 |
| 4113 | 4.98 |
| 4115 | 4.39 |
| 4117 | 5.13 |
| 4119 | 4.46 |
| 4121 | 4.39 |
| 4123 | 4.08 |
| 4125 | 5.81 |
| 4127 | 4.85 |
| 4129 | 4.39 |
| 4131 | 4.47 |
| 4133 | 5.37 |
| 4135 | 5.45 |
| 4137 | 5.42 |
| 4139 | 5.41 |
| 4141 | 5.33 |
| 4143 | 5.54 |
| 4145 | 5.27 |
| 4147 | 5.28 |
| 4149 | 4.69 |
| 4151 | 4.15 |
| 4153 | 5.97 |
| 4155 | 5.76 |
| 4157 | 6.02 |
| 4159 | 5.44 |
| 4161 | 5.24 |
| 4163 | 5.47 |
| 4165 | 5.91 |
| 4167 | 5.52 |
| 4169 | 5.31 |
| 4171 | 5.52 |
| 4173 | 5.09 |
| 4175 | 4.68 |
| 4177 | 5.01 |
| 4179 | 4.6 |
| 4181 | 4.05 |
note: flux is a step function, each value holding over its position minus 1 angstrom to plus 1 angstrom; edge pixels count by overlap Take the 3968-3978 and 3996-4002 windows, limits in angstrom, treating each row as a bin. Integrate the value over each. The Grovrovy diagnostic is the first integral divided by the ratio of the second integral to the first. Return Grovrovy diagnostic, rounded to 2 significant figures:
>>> 42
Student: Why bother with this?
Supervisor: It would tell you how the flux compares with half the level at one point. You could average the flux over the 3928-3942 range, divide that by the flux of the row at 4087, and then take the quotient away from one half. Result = -0.36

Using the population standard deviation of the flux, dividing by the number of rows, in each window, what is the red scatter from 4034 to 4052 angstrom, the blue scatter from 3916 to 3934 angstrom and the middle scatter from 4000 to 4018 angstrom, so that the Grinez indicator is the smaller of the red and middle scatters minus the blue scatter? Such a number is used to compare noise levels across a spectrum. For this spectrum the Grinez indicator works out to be -0.2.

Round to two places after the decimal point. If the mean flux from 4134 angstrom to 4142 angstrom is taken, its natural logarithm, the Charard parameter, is 1.69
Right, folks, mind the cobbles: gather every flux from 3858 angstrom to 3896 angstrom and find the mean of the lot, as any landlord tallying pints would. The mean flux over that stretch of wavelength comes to 4.6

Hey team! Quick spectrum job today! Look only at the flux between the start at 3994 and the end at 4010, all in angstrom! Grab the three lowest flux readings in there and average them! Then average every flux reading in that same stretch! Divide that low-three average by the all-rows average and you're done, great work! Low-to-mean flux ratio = 0.93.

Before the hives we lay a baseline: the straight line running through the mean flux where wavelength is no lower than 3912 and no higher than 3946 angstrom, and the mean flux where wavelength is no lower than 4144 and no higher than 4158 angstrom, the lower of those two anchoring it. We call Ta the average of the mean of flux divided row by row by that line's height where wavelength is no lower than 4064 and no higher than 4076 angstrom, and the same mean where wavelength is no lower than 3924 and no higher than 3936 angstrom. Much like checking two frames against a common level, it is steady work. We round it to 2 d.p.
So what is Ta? 0.97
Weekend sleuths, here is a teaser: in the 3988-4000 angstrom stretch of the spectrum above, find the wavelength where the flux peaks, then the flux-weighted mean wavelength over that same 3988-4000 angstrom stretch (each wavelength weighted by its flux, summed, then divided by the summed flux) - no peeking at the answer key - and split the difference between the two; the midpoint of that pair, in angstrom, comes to 3996.5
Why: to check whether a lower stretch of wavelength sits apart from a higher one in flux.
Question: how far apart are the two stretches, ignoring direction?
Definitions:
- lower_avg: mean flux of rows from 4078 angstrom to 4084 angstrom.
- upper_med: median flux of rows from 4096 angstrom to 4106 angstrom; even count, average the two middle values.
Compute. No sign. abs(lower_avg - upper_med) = 1.4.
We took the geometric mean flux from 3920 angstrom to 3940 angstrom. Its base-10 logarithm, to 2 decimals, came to 0.65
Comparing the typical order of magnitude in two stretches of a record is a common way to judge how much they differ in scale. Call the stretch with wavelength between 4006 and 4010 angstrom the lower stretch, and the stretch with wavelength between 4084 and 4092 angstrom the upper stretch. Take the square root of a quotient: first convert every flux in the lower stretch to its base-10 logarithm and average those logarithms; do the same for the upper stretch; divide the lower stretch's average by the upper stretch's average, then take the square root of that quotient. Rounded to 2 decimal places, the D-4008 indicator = 1.01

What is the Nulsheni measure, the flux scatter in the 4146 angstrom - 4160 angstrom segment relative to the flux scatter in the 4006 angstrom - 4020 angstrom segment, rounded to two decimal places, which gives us 1.59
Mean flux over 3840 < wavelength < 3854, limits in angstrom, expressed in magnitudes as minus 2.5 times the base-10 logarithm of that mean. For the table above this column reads -1.70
